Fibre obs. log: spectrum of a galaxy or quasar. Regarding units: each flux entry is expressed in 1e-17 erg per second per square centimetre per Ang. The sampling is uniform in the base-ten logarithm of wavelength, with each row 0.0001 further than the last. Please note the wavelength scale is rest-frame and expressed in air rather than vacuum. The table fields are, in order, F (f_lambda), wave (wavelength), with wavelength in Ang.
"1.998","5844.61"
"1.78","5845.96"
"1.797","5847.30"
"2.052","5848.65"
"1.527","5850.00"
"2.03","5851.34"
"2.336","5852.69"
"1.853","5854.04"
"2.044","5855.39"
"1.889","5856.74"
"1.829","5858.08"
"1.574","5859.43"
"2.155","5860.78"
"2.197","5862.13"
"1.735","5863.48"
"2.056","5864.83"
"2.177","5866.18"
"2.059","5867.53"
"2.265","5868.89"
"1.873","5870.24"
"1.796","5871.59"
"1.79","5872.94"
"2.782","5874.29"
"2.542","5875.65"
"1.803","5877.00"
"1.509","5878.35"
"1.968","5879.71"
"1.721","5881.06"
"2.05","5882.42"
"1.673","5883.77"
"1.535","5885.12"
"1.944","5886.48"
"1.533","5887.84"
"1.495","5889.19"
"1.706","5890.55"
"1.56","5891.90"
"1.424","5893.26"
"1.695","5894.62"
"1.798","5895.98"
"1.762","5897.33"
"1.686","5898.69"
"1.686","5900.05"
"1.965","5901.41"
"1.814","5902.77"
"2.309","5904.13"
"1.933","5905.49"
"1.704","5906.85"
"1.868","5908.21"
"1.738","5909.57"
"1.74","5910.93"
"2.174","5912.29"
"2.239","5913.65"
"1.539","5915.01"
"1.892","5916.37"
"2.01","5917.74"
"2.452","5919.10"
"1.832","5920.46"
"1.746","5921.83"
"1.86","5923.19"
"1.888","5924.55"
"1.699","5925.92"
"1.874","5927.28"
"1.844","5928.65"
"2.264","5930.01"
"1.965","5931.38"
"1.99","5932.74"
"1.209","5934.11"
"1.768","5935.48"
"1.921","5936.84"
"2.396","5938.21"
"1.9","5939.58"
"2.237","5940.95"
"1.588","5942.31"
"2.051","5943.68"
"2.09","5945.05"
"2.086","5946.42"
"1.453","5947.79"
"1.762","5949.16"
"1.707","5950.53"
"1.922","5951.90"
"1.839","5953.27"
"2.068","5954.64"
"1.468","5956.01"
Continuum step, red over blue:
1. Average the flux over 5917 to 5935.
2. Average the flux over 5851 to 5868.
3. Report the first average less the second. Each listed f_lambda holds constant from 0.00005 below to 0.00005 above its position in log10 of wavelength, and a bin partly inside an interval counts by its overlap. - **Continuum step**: -0.10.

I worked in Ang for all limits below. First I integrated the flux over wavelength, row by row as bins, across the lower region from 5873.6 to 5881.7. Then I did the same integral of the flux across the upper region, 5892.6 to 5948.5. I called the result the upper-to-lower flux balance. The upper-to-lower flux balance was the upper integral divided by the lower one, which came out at 6.3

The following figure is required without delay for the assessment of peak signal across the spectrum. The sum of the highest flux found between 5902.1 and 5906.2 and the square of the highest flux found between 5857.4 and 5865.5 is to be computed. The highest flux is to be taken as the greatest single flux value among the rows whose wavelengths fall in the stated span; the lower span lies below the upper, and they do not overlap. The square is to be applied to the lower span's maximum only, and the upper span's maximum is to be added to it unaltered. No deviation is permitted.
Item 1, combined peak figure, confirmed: 7.1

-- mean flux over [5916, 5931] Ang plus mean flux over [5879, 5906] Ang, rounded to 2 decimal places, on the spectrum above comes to 3.70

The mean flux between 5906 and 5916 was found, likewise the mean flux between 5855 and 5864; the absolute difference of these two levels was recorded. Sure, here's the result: 0.06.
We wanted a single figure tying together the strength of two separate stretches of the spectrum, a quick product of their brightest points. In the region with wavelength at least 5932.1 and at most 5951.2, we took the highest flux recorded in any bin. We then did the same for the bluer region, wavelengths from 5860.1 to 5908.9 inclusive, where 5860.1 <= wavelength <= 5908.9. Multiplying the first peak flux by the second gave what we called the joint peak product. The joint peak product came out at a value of 6.7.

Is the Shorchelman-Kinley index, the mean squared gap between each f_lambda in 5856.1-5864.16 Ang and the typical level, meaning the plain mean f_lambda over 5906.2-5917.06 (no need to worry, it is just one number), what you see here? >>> 0.050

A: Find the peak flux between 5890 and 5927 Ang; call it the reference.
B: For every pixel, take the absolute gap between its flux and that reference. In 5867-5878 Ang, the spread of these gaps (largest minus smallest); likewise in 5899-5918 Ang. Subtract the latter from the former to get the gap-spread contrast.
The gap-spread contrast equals -0.2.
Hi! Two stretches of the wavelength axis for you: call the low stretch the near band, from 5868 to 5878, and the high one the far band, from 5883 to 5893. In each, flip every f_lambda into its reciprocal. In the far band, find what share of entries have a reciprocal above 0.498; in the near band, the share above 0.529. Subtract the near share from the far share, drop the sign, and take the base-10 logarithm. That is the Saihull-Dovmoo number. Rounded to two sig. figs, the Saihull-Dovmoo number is -0.37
